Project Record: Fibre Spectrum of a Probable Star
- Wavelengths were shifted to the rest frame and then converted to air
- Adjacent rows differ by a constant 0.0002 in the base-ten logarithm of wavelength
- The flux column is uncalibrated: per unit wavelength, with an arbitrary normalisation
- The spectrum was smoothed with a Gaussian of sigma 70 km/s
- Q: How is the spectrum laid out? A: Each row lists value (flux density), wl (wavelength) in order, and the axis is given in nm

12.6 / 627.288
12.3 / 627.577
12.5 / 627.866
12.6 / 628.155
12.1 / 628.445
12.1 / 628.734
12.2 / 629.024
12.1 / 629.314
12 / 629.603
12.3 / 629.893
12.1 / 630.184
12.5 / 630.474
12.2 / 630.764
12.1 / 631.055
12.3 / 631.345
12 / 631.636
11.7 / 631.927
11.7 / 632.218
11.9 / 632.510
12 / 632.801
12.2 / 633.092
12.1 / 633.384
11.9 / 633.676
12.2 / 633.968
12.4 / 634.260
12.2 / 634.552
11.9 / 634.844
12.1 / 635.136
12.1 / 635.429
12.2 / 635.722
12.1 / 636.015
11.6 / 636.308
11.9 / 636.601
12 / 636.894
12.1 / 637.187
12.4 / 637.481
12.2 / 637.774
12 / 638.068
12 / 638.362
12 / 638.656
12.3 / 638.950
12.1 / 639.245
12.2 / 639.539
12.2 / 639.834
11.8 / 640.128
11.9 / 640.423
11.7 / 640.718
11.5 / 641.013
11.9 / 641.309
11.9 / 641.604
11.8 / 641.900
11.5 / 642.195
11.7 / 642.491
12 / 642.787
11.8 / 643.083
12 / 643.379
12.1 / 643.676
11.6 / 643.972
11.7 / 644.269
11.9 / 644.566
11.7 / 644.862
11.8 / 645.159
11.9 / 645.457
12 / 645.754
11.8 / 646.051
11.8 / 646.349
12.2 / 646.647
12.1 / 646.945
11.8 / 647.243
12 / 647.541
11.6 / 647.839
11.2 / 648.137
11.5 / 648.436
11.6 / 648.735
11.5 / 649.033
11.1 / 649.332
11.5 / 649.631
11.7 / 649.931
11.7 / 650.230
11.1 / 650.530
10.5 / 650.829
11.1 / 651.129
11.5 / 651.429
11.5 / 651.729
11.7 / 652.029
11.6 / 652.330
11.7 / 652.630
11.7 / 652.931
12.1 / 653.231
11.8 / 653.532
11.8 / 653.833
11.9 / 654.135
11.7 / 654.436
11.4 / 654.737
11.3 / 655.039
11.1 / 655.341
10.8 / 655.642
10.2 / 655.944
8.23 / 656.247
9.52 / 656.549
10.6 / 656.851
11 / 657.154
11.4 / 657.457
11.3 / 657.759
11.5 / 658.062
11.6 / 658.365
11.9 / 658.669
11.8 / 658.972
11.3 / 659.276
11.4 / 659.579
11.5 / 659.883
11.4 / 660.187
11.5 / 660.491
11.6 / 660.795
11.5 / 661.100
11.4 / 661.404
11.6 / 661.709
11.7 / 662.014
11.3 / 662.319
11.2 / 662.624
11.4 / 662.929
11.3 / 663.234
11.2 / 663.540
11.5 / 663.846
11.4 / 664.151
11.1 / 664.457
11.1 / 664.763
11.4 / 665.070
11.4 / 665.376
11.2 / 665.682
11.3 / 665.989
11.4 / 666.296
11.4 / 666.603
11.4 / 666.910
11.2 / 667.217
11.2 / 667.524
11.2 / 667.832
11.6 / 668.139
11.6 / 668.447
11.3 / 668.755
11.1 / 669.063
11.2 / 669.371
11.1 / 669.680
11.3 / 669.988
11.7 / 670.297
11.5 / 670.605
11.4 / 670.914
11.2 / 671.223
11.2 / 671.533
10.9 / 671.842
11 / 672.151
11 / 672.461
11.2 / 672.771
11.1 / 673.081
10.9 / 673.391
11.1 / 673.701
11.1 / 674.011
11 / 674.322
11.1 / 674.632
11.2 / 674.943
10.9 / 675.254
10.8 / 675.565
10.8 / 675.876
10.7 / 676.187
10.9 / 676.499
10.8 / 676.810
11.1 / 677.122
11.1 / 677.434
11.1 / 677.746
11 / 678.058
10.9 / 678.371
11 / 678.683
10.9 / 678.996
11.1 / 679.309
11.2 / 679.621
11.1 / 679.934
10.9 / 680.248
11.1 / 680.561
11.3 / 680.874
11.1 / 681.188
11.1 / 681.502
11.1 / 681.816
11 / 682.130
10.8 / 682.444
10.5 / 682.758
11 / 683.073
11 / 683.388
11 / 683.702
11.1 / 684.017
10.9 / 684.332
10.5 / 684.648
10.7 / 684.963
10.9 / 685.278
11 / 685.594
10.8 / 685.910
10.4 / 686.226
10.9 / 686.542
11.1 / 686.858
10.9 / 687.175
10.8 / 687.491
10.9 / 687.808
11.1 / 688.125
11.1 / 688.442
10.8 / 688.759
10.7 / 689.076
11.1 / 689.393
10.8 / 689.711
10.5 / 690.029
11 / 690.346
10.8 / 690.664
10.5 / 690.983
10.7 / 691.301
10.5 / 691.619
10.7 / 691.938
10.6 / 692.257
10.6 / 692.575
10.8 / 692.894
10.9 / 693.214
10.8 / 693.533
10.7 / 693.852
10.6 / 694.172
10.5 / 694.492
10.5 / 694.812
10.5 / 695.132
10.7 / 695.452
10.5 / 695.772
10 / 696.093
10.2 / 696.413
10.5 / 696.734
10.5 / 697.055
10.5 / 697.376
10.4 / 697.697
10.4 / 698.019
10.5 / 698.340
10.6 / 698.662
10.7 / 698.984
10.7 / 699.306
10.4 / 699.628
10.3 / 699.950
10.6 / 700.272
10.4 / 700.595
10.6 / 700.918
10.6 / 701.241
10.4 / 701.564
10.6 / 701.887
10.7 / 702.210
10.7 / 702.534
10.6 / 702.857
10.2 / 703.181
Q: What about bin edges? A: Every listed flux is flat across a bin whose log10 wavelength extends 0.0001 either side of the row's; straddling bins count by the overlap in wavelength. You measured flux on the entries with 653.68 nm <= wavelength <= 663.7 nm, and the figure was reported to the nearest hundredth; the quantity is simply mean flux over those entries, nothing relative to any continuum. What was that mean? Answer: 11.22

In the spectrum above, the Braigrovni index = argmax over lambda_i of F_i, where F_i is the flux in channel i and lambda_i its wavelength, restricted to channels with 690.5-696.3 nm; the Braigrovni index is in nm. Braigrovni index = 693.214 nm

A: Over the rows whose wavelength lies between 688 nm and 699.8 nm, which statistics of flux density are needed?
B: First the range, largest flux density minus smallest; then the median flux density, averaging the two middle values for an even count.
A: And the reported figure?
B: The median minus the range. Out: 9.5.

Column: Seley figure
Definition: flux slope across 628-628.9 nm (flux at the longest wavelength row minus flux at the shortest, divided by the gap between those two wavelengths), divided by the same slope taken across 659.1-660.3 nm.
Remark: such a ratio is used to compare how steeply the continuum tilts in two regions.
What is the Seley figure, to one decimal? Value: -7.9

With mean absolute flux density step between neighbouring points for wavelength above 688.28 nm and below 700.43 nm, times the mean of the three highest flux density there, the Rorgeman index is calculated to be 1.9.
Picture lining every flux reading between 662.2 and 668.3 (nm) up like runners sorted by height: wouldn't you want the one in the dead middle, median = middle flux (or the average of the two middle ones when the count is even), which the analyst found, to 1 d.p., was 11.3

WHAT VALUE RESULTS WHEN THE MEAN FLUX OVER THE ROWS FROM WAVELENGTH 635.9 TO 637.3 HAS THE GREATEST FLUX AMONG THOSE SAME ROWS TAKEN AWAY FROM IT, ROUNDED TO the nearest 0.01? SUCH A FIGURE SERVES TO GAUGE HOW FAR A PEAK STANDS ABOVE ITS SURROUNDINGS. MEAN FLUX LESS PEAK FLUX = -0.16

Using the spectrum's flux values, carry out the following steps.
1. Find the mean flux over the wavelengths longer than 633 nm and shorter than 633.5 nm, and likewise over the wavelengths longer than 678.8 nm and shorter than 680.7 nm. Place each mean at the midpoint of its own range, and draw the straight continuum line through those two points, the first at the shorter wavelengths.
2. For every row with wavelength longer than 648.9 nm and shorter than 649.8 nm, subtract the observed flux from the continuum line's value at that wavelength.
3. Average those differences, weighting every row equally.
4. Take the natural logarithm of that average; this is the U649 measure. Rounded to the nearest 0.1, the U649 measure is -0.9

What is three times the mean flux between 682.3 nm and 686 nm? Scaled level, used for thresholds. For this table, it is 32.6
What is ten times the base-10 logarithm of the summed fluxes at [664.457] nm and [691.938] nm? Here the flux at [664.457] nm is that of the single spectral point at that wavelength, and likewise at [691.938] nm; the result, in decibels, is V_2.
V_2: 13.38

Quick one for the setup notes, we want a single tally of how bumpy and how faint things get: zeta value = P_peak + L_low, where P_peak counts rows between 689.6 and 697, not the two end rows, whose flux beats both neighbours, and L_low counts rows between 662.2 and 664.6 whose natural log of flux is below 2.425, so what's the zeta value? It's 10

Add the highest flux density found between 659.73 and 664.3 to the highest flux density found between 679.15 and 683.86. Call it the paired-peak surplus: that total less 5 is 18.0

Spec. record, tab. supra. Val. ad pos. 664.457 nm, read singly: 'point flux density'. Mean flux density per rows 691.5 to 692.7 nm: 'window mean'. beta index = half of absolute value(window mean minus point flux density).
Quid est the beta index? 0.2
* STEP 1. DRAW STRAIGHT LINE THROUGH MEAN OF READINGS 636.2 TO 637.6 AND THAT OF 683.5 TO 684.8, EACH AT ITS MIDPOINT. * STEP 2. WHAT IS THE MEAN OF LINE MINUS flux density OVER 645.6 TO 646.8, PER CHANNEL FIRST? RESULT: -0.17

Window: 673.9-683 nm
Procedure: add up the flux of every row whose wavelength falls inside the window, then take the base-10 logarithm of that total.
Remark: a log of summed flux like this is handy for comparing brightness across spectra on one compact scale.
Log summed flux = 2.5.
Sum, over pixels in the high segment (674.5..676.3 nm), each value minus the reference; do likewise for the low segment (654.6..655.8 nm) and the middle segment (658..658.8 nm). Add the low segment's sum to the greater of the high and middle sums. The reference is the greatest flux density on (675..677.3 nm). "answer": 1.9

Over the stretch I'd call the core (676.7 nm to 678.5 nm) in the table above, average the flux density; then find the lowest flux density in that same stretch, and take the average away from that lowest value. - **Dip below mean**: -0.20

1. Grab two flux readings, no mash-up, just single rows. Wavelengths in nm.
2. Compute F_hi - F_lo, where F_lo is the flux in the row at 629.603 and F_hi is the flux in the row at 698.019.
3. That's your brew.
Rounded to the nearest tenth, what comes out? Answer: -1.6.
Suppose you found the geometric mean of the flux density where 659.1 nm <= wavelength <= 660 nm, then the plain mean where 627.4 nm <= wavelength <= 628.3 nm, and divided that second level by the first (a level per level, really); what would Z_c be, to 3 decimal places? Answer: 1.094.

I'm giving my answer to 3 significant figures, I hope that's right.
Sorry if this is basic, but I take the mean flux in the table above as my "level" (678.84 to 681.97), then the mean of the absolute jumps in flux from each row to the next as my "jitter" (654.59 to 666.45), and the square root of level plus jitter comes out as 3.37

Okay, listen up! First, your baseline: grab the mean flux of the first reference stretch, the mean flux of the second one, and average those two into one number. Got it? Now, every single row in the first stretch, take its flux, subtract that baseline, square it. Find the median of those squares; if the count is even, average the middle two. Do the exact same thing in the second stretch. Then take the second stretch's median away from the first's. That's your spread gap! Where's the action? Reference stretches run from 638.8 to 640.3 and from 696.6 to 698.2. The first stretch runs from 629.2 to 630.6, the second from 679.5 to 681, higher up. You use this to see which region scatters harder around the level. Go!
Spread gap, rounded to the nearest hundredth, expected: 0.62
